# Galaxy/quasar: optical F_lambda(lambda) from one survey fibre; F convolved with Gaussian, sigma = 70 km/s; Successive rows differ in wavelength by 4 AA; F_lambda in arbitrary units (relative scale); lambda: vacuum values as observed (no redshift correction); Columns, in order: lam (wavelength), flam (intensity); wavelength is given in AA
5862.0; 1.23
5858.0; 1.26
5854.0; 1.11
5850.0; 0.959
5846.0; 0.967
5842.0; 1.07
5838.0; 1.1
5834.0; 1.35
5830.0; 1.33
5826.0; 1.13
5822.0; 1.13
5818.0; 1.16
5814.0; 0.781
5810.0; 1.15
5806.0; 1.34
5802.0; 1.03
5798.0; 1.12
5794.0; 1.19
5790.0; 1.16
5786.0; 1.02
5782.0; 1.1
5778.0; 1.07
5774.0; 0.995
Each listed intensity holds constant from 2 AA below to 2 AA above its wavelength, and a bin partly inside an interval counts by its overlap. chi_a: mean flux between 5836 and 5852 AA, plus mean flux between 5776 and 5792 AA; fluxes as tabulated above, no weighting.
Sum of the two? 2.11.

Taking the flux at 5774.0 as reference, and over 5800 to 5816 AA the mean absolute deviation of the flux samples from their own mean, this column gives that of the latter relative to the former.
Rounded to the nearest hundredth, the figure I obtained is 0.17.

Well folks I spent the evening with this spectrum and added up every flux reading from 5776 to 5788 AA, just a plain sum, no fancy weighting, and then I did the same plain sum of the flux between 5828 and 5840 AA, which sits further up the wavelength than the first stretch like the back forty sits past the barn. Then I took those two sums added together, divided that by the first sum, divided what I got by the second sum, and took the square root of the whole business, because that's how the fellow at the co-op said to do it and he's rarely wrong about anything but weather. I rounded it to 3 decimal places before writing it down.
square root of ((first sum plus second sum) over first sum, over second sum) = 0.760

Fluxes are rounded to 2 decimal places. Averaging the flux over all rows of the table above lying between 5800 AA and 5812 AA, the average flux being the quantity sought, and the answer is 1.17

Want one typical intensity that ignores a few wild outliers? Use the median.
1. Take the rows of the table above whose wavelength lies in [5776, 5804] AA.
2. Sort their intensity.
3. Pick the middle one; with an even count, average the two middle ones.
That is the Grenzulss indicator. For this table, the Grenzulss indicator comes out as 1.10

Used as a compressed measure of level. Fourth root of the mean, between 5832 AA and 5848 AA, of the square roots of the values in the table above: 1.01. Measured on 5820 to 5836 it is 1.03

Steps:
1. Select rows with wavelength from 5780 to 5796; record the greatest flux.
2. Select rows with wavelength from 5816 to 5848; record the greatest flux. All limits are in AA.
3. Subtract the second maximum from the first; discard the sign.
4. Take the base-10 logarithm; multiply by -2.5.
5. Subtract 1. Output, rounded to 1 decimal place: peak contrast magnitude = 1.0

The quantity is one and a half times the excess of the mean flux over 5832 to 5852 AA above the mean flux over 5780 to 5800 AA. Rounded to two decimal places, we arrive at -0.04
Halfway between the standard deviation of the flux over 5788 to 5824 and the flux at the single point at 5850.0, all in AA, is 0.55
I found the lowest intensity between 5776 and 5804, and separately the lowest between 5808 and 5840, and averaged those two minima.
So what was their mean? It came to 0.90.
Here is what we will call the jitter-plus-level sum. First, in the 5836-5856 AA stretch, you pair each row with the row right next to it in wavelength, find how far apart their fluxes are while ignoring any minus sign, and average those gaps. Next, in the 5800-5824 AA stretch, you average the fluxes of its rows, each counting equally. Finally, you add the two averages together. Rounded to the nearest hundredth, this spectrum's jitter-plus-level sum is 1.17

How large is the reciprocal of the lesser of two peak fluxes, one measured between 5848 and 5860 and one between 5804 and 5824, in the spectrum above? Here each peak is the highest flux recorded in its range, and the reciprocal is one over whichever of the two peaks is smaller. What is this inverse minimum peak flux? 0.79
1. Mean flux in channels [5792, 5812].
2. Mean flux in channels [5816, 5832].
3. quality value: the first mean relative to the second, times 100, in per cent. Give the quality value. 98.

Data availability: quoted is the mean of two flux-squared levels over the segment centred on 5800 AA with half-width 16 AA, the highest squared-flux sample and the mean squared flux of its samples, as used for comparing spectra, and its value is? 1.51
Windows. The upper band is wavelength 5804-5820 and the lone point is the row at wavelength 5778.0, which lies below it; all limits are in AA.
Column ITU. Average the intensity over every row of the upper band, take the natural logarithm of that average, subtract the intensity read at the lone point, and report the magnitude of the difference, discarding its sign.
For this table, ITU 0.97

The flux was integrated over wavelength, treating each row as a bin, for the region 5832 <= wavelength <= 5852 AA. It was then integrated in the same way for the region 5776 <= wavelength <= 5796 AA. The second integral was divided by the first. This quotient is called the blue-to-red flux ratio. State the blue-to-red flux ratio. 1.02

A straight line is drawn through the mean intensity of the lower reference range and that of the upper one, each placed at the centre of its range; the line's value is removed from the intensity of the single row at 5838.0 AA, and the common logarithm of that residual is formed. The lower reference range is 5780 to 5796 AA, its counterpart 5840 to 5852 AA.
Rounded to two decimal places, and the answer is -1.07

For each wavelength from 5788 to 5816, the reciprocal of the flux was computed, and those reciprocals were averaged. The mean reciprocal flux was 0.92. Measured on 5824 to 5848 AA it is 0.88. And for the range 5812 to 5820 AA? 1.07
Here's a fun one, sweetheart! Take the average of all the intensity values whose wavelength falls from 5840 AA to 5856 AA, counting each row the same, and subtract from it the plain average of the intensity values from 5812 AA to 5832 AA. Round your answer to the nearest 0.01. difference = -0.08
